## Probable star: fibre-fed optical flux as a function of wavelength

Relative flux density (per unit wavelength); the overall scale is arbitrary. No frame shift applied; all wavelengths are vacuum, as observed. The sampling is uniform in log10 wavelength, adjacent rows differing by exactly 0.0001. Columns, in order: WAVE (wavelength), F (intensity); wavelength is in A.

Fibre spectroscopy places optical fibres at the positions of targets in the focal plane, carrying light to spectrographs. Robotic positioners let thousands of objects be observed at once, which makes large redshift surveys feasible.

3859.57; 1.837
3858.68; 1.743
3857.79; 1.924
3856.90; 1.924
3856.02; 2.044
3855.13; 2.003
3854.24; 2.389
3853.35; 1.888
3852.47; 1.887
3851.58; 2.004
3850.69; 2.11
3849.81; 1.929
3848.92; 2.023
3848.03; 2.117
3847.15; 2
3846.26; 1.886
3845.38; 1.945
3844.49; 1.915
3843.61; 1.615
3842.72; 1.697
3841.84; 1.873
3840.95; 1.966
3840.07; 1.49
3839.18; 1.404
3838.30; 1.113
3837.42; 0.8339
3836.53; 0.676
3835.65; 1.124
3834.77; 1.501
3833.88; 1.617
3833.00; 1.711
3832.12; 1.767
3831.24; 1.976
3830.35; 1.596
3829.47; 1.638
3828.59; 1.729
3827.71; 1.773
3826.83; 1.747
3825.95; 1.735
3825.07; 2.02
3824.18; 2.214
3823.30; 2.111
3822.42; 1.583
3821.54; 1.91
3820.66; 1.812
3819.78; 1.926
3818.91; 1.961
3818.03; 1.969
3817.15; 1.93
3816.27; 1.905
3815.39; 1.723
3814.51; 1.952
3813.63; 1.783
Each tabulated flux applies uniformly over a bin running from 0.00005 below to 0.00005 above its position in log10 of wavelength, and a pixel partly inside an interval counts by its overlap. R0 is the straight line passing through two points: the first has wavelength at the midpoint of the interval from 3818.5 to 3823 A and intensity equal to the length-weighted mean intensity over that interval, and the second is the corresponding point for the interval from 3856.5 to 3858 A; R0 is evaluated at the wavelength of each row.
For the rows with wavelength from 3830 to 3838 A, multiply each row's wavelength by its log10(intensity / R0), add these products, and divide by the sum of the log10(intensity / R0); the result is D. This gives 3835.9 A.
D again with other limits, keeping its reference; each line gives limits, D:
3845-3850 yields 3847.9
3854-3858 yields 3854.7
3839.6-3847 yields 3841.7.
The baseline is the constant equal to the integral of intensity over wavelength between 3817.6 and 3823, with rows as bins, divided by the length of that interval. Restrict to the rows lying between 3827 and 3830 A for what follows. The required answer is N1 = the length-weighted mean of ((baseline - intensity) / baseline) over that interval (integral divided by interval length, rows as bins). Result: 0.1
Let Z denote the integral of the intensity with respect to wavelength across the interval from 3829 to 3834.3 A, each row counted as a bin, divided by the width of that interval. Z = 1.72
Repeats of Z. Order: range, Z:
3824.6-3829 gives 1.80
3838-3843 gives 1.60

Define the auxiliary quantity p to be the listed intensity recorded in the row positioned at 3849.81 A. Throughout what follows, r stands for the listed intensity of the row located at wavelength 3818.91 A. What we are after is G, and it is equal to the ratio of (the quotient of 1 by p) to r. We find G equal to 0.26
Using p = 1.929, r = 1.961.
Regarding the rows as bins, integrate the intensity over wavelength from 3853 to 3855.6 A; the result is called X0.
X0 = 5.45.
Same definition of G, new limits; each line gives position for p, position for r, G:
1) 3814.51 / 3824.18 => 0.23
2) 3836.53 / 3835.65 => 1.32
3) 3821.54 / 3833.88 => 0.32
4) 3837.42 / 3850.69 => 0.57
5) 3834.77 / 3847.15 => 0.33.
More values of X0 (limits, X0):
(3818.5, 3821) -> 4.77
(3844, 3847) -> 5.76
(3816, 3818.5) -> 4.84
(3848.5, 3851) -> 5.05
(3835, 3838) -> 2.80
